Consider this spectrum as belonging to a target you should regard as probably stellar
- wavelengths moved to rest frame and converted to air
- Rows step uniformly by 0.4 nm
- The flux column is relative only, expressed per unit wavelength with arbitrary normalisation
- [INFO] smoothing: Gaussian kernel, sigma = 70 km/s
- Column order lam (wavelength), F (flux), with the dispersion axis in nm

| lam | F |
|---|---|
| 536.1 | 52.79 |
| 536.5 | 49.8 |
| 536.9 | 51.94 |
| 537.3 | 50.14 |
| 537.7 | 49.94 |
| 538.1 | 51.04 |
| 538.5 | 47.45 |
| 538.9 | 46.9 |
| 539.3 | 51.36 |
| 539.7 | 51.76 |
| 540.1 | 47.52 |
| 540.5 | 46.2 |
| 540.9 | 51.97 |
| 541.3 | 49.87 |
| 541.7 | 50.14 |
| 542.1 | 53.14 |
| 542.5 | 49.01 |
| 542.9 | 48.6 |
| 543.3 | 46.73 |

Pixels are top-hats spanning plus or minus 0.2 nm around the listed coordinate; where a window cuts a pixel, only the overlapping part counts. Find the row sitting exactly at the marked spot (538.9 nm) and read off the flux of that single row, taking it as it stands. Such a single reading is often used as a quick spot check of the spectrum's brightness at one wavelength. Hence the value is 46.9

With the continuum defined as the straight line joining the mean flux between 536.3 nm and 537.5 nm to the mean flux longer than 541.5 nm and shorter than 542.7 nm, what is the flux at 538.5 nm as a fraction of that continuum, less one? -0.06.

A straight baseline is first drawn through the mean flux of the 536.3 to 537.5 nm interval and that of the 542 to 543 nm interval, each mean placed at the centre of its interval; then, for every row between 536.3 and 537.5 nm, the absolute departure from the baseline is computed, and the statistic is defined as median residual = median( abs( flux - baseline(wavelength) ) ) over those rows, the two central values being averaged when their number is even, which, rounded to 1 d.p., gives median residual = 0.9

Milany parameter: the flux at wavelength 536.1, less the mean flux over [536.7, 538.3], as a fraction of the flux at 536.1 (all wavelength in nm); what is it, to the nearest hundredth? 0.04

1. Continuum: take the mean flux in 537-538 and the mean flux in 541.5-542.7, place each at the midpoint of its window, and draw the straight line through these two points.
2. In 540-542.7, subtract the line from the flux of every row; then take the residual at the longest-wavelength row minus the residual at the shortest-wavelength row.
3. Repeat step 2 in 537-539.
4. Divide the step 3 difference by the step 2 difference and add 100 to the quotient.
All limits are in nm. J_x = 97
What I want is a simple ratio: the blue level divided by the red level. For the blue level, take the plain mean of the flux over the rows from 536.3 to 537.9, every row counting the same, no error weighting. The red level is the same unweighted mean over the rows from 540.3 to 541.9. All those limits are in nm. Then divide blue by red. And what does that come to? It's 1.02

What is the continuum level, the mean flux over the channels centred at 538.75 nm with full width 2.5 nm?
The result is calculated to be 49.7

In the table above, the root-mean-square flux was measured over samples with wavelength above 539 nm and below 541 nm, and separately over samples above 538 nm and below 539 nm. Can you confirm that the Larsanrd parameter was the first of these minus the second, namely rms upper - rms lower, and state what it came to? 1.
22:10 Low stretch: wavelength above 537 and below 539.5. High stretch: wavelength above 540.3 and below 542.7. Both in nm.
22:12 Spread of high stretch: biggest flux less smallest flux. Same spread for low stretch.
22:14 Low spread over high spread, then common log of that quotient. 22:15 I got -0.19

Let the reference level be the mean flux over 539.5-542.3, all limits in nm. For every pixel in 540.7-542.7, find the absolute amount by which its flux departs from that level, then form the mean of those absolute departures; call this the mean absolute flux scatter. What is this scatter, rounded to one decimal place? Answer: 1.3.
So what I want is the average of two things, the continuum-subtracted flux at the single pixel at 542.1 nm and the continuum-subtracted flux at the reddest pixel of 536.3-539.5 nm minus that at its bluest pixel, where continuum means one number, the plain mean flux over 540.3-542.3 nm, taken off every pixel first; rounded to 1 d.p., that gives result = 2.2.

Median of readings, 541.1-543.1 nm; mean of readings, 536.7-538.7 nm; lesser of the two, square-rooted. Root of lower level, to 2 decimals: 7.06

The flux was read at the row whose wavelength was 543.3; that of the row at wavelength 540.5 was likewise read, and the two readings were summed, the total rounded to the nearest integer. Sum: 93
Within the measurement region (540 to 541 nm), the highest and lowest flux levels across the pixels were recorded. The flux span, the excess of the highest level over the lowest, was 5.8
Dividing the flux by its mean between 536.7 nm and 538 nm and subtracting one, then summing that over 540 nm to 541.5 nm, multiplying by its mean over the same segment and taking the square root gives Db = 0.070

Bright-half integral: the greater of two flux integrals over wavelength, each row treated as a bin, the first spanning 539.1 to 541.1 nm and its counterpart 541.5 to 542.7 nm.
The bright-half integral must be 100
